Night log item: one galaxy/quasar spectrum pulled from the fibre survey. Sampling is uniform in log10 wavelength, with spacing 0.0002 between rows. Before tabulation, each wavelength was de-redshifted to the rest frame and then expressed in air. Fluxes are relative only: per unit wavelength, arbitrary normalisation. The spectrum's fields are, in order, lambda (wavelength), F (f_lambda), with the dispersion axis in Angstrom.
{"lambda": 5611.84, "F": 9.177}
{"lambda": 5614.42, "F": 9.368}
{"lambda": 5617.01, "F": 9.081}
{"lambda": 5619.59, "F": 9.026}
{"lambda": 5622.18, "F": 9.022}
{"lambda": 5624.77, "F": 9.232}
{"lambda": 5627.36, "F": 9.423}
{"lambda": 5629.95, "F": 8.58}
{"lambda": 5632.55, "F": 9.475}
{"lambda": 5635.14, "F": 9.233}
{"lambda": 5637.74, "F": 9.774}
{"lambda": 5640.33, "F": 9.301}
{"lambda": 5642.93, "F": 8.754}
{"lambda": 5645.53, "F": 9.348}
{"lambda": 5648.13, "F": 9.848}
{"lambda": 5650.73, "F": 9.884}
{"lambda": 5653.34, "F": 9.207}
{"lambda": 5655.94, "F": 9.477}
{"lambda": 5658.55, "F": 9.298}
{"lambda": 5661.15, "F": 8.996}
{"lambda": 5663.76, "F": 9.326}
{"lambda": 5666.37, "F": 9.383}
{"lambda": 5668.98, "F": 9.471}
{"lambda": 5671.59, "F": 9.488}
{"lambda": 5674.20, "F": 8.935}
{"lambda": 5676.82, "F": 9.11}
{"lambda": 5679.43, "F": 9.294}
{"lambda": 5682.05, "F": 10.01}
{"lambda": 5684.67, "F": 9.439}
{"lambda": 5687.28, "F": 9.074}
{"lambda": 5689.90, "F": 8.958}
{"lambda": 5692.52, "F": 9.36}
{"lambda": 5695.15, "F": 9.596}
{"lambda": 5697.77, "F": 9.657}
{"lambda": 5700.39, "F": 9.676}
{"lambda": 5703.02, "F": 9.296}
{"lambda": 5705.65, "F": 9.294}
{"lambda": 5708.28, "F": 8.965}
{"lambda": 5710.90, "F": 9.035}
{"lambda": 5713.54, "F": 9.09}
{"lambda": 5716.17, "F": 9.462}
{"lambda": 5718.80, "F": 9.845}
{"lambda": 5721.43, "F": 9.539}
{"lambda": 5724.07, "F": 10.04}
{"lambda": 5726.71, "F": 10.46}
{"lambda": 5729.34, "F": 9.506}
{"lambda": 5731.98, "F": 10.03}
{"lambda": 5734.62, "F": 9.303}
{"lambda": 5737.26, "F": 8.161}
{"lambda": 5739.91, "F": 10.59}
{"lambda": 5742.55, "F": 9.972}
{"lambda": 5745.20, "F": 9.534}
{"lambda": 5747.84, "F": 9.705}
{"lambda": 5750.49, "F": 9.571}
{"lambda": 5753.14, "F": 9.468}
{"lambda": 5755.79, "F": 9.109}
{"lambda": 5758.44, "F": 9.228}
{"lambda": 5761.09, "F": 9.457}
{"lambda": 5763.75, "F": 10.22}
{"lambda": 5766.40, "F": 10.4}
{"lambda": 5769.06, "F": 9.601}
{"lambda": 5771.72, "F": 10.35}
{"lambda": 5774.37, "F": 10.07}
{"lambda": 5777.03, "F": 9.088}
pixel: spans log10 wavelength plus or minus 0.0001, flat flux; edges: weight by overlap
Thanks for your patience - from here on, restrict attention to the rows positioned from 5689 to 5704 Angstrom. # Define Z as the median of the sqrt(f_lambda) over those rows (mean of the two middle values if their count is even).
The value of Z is 3.08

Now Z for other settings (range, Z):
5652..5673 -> 3.06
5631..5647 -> 3.05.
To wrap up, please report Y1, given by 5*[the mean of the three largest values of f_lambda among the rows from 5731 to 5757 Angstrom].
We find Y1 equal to 51.0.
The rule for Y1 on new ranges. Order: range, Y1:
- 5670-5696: 48.5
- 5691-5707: 48.2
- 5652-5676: 47.4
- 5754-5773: 51.6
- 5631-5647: 47.7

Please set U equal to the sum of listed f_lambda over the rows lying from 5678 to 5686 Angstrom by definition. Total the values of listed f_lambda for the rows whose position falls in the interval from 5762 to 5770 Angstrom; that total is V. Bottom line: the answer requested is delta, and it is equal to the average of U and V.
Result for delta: 29.5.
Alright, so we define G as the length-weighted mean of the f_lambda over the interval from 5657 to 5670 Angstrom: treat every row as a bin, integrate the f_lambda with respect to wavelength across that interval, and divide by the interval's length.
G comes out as 9.29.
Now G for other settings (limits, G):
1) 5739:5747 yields 9.99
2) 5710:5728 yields 9.65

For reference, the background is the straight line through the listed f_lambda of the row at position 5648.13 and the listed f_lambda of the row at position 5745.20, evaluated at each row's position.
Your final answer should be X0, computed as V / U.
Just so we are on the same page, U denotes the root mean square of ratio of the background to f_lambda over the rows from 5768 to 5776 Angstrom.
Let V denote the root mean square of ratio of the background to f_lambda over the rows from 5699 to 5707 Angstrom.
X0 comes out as 1.09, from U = 0.95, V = 1.03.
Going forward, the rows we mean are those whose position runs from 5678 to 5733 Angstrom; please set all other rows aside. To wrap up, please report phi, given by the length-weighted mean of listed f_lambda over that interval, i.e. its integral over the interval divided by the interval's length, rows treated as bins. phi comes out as 9.50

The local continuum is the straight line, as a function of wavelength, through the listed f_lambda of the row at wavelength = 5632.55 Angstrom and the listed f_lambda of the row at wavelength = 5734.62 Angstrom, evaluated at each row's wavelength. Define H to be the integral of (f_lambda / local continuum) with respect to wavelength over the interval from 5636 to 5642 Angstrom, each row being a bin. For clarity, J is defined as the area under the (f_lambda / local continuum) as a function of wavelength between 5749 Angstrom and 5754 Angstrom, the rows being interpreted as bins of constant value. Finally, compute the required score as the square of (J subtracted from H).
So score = 1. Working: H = 6.0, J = 5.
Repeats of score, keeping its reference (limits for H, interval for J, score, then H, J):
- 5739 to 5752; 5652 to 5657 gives 78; 13.8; 5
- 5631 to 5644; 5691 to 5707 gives 12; 12.8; 16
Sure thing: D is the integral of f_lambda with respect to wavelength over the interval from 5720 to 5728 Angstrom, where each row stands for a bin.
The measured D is 80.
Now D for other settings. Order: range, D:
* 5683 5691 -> 74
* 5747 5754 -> 67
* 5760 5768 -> 80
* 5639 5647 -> 73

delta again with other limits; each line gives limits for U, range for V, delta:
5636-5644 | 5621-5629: 27.8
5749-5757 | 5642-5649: 28.0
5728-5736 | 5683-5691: 28.2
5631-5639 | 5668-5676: 28.2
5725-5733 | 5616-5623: 28.6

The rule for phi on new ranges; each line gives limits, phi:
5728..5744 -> 9.60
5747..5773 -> 9.71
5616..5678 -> 9.28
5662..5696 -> 9.33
